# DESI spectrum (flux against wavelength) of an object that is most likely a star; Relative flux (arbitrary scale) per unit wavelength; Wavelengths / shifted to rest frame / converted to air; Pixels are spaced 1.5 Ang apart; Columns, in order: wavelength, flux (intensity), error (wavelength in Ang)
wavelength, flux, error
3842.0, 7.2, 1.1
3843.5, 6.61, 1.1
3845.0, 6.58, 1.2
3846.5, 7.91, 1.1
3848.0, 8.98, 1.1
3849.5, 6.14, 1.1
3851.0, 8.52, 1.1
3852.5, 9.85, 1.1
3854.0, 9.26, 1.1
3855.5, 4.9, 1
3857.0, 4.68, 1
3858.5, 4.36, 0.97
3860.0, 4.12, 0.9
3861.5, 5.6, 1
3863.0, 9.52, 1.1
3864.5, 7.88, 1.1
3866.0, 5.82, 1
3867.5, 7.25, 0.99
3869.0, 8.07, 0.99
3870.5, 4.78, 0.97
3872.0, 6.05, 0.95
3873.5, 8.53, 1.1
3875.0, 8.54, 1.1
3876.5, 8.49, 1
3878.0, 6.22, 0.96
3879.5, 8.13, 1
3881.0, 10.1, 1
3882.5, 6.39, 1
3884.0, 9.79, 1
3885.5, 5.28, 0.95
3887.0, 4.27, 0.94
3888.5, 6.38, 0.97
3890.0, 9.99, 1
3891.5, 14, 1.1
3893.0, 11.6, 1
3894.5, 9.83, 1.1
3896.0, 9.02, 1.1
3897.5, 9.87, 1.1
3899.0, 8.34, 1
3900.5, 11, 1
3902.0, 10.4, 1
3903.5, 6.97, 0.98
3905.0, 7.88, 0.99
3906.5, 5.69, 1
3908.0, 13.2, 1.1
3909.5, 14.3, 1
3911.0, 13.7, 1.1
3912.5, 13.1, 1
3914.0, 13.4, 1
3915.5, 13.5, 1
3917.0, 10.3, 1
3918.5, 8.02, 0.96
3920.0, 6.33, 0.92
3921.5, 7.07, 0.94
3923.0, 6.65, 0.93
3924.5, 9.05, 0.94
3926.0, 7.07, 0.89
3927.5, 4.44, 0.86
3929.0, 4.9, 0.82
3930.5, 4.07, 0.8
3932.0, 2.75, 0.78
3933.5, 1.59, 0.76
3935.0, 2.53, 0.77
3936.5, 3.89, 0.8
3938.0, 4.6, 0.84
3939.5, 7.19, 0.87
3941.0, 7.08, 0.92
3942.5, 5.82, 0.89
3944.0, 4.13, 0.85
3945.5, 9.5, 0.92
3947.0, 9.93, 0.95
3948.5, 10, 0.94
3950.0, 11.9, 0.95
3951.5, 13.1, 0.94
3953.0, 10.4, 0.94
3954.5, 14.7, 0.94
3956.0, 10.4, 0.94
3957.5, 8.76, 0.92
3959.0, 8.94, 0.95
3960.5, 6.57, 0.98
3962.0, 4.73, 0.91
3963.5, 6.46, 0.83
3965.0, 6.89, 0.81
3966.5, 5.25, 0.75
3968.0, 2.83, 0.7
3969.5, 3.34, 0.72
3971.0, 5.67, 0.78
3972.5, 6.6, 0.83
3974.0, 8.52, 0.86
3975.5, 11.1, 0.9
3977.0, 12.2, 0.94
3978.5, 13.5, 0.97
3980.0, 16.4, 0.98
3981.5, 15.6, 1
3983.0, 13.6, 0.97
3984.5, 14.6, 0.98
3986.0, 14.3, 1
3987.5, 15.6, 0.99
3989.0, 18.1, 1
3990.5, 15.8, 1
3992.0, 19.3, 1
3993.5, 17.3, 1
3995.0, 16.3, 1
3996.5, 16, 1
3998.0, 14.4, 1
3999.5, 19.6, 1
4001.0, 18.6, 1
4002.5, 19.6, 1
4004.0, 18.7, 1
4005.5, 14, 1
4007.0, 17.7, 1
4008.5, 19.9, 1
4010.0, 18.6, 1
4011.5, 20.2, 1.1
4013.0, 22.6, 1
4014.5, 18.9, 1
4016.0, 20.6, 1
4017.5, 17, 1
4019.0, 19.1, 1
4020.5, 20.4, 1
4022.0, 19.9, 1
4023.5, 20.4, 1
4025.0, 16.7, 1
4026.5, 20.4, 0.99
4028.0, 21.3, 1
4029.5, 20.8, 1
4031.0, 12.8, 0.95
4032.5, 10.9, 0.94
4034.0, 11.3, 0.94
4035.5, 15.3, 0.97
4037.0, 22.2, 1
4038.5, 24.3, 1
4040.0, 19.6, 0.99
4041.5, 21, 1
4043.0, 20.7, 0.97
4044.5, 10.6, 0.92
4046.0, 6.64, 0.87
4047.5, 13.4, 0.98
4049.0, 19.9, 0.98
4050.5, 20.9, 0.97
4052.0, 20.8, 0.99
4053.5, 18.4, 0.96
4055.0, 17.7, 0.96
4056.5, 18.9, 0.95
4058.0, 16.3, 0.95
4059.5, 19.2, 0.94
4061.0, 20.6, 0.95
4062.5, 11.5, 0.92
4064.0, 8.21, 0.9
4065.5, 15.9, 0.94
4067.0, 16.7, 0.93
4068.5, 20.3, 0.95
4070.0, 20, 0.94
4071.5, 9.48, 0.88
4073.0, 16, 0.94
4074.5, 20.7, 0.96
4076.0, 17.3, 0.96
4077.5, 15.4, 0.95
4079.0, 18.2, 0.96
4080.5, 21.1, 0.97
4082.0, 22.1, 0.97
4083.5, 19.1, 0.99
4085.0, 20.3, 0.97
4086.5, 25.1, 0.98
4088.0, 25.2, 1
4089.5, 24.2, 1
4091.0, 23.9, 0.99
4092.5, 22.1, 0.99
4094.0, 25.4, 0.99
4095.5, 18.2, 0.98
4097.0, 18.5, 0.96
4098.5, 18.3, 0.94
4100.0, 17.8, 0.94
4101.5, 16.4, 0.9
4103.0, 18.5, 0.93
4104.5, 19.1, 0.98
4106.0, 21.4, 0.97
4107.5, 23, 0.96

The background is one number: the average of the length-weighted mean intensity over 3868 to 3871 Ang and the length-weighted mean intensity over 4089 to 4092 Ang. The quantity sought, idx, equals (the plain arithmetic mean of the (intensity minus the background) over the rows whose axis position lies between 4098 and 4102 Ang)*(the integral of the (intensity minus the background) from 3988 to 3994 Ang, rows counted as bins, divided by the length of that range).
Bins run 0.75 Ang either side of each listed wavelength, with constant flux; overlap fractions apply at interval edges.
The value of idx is 5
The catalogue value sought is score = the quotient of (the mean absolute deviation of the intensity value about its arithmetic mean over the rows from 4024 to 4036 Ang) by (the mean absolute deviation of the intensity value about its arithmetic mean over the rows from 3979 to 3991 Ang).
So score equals 3.61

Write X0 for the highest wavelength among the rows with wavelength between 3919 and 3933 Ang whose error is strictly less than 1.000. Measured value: 3932.0 Ang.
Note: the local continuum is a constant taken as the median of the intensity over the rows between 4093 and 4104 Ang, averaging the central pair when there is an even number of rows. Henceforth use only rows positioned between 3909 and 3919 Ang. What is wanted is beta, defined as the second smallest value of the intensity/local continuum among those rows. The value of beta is 0.6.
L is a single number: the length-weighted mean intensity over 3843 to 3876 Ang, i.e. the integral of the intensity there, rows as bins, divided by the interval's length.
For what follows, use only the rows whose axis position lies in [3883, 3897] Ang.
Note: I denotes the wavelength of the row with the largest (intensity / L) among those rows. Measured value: 3891.5 Ang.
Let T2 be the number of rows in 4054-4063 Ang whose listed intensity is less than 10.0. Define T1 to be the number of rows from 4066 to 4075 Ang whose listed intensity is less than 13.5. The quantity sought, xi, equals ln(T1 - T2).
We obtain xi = 0.0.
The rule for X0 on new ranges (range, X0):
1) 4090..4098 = 4097.0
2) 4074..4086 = 4085.0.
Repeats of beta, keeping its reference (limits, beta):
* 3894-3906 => 0.4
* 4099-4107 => 1.0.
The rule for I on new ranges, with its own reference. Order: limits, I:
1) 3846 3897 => 3891.5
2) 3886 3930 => 3909.5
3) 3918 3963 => 3954.5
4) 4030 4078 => 4038.5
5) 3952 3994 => 3992.0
